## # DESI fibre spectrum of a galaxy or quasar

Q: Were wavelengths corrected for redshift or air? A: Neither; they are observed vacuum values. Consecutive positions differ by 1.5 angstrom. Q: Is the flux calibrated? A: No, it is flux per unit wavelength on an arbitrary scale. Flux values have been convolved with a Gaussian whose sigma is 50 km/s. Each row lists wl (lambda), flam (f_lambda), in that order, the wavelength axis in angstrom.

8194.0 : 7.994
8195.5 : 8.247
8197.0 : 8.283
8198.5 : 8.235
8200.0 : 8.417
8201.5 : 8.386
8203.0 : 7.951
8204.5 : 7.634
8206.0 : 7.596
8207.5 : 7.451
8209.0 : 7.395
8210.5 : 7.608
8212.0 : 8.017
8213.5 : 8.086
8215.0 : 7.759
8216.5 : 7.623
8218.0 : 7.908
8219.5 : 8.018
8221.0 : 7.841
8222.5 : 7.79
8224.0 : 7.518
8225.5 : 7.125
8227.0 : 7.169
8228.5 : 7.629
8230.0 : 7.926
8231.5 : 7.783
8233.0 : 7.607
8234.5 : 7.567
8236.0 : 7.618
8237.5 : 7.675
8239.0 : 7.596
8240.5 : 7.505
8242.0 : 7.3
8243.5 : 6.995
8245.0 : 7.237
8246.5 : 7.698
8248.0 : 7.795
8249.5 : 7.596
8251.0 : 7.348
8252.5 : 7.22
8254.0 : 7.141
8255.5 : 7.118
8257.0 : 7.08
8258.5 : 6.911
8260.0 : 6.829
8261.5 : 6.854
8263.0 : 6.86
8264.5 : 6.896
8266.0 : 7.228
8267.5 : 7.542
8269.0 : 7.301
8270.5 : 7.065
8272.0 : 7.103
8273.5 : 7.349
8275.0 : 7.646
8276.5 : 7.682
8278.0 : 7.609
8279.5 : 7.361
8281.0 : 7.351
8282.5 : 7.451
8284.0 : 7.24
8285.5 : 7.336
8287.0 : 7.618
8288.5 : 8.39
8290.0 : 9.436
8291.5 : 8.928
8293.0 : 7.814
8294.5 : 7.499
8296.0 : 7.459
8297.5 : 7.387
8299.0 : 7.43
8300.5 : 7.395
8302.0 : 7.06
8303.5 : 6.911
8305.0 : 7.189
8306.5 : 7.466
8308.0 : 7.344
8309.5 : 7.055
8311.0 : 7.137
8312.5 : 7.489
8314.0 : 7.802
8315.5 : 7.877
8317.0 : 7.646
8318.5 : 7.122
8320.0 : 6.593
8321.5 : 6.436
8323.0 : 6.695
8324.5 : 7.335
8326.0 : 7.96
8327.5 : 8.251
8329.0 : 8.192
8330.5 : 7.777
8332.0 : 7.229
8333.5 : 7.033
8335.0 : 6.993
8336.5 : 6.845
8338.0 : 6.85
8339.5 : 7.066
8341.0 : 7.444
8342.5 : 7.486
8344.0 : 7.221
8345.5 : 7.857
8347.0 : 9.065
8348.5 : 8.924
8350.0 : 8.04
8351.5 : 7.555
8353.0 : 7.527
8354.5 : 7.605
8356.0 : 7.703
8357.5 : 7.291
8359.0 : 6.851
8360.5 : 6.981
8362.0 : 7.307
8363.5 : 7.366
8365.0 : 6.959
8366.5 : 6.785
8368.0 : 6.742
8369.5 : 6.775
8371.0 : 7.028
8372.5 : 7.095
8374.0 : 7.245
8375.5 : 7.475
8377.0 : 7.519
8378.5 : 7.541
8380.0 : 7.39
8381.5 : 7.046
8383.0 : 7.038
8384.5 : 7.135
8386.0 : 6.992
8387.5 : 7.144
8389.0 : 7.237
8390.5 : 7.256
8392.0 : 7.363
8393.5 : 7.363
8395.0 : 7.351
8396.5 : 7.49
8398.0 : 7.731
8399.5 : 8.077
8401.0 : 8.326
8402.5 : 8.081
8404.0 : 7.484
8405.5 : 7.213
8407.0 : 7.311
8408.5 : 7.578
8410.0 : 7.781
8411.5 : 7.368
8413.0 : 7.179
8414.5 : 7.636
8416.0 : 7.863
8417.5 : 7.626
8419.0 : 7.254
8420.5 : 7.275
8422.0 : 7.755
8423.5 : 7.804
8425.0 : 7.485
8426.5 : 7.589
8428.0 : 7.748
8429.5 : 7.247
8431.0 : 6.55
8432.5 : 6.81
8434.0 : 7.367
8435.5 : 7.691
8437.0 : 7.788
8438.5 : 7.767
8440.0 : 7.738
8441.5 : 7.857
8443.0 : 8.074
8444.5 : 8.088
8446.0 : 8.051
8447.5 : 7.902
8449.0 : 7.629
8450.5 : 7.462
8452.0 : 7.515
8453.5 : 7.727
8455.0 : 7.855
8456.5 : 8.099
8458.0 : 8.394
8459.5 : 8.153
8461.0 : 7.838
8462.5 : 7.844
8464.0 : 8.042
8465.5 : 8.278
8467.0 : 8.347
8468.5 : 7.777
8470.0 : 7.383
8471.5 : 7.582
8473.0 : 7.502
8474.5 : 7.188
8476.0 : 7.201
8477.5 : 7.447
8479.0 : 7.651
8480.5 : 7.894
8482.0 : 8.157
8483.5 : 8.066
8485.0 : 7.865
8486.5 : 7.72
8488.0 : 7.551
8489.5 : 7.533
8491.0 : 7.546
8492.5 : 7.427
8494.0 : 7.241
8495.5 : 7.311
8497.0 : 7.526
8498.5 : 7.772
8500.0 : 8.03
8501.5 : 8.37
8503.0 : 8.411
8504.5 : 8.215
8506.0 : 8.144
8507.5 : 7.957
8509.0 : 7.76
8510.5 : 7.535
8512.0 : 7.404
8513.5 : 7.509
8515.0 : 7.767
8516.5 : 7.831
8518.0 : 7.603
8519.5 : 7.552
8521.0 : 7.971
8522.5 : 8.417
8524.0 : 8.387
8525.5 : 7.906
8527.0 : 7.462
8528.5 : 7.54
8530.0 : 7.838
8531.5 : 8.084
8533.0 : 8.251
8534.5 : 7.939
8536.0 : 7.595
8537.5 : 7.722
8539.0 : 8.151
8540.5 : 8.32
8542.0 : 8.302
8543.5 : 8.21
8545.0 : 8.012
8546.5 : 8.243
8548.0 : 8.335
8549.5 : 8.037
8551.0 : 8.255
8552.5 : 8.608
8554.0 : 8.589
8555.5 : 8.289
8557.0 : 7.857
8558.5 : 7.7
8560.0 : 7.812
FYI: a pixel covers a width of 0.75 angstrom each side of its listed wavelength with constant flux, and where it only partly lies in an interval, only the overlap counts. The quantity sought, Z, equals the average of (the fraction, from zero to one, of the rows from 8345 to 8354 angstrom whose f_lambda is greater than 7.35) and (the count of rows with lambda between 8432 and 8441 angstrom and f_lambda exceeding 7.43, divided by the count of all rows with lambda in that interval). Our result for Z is 0.83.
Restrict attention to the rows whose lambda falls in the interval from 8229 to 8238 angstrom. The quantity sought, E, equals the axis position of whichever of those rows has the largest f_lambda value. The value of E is 8230.0 angstrom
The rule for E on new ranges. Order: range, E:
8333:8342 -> 8341.0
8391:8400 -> 8399.5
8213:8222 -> 8213.5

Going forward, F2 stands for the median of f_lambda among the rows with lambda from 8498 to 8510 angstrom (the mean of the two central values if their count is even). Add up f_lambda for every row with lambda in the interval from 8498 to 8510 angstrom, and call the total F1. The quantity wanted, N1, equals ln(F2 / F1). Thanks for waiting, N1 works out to -2.08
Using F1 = 64.7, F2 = 8.09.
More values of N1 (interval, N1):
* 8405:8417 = -2.08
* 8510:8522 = -2.09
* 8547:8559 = -2.07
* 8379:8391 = -2.08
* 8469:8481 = -2.08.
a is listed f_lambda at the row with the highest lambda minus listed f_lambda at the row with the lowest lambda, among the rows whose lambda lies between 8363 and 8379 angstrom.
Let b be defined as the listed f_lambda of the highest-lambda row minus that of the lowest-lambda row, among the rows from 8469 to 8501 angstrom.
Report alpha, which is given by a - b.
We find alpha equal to -0.5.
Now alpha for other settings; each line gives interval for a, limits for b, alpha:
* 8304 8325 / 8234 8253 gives 0.5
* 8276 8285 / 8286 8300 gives -0.3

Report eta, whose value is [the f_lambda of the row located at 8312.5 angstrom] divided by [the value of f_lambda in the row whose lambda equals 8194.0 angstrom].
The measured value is 0.94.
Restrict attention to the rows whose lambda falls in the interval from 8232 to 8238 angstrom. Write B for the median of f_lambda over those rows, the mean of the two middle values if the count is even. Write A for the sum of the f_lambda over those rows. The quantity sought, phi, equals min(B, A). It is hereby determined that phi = 7.61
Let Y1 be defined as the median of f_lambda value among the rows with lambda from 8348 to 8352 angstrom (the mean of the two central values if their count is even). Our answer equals 8.0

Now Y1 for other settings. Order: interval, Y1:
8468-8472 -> 7.6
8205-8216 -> 7.6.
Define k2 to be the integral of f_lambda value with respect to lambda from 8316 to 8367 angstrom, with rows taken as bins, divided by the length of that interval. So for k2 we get 7.42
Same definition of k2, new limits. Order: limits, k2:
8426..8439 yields 7.38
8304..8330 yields 7.39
